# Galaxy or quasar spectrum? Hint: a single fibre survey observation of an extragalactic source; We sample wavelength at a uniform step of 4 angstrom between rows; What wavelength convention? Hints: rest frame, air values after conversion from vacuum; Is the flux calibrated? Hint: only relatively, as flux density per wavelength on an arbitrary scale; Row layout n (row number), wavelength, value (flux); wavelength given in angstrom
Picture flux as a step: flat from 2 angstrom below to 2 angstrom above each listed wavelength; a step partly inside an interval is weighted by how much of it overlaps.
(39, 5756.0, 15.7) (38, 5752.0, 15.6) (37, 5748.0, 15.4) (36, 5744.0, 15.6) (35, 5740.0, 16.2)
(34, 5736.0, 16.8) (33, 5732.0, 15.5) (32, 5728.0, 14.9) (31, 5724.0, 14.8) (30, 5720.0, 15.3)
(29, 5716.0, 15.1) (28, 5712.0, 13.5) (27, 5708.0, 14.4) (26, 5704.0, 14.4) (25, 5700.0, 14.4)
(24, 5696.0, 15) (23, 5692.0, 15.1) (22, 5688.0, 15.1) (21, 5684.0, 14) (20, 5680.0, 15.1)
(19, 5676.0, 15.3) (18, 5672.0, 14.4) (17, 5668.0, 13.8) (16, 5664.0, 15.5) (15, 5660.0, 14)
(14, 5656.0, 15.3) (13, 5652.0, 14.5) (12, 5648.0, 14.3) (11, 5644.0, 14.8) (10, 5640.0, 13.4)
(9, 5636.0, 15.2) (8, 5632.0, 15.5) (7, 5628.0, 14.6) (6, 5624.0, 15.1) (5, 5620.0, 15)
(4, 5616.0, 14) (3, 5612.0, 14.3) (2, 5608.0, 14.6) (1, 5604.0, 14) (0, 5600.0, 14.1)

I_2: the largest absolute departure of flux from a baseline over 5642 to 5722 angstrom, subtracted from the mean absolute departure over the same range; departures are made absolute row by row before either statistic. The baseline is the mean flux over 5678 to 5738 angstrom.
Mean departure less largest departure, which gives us -0.89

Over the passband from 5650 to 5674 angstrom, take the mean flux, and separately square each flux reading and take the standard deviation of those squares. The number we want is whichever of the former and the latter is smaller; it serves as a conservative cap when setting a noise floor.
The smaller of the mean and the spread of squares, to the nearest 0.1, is 14.6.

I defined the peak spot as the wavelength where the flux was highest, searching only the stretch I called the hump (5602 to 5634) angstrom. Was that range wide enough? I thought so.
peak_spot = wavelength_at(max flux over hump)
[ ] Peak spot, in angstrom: 5632.0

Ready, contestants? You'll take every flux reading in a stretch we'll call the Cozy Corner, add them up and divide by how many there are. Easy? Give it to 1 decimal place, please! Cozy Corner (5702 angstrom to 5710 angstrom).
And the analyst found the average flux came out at 14.4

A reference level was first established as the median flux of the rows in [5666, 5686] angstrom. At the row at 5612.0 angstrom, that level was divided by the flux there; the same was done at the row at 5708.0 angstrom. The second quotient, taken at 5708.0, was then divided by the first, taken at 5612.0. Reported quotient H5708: 0.99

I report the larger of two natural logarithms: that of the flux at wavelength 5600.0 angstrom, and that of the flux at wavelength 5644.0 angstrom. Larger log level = 2.69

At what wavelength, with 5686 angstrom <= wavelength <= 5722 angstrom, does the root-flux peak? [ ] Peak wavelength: 5720.0 angstrom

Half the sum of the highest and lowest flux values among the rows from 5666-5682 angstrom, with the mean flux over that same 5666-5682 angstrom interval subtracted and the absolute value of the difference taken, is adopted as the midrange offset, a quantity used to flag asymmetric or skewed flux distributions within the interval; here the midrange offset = 0.100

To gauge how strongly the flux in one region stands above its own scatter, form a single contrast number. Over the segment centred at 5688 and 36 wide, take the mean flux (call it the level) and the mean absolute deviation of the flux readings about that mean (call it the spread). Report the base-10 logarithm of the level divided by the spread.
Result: 1.56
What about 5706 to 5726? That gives 1.44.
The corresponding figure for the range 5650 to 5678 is 1.40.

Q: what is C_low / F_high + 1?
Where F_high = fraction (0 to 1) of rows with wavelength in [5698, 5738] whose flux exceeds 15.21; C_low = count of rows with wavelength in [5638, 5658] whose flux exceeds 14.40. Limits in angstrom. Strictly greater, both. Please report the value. 11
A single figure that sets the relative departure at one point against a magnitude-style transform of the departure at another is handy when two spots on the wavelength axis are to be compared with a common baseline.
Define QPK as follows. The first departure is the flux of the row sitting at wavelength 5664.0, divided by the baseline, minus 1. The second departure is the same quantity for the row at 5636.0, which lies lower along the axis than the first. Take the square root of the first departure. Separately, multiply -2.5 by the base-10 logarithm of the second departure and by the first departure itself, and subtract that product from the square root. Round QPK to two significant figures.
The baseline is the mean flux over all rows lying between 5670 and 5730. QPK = 0.033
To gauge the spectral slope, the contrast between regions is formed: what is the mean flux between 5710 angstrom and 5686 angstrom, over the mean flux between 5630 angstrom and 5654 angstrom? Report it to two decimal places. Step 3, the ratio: 1.01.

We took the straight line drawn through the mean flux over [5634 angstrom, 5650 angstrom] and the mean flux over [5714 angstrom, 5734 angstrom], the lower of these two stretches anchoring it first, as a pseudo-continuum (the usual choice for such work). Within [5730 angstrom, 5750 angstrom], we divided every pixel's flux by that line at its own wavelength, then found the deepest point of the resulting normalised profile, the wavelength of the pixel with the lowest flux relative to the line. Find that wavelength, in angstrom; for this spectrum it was 5748.0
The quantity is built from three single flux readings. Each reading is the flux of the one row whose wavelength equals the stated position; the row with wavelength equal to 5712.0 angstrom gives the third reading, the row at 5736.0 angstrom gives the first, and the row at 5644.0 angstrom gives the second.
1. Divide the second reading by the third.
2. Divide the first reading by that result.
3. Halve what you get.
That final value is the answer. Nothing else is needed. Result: 7.66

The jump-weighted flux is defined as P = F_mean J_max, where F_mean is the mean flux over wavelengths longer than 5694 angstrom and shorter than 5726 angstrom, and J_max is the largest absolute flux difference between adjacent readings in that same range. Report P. 23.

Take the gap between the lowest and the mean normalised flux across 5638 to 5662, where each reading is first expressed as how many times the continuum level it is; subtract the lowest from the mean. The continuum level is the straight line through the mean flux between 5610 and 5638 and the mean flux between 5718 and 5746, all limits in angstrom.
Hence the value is 0.0612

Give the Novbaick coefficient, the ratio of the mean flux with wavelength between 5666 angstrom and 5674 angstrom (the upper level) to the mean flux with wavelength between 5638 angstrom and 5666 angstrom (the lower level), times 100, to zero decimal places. 97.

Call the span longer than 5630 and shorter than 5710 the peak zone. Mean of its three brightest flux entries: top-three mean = 15.4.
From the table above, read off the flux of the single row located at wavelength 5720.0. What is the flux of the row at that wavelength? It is 15.3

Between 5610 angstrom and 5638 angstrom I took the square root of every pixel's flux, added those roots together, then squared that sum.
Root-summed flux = 726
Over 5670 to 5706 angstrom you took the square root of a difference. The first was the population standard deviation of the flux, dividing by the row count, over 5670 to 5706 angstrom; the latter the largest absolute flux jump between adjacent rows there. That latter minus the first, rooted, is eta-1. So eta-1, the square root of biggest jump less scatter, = 0.82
